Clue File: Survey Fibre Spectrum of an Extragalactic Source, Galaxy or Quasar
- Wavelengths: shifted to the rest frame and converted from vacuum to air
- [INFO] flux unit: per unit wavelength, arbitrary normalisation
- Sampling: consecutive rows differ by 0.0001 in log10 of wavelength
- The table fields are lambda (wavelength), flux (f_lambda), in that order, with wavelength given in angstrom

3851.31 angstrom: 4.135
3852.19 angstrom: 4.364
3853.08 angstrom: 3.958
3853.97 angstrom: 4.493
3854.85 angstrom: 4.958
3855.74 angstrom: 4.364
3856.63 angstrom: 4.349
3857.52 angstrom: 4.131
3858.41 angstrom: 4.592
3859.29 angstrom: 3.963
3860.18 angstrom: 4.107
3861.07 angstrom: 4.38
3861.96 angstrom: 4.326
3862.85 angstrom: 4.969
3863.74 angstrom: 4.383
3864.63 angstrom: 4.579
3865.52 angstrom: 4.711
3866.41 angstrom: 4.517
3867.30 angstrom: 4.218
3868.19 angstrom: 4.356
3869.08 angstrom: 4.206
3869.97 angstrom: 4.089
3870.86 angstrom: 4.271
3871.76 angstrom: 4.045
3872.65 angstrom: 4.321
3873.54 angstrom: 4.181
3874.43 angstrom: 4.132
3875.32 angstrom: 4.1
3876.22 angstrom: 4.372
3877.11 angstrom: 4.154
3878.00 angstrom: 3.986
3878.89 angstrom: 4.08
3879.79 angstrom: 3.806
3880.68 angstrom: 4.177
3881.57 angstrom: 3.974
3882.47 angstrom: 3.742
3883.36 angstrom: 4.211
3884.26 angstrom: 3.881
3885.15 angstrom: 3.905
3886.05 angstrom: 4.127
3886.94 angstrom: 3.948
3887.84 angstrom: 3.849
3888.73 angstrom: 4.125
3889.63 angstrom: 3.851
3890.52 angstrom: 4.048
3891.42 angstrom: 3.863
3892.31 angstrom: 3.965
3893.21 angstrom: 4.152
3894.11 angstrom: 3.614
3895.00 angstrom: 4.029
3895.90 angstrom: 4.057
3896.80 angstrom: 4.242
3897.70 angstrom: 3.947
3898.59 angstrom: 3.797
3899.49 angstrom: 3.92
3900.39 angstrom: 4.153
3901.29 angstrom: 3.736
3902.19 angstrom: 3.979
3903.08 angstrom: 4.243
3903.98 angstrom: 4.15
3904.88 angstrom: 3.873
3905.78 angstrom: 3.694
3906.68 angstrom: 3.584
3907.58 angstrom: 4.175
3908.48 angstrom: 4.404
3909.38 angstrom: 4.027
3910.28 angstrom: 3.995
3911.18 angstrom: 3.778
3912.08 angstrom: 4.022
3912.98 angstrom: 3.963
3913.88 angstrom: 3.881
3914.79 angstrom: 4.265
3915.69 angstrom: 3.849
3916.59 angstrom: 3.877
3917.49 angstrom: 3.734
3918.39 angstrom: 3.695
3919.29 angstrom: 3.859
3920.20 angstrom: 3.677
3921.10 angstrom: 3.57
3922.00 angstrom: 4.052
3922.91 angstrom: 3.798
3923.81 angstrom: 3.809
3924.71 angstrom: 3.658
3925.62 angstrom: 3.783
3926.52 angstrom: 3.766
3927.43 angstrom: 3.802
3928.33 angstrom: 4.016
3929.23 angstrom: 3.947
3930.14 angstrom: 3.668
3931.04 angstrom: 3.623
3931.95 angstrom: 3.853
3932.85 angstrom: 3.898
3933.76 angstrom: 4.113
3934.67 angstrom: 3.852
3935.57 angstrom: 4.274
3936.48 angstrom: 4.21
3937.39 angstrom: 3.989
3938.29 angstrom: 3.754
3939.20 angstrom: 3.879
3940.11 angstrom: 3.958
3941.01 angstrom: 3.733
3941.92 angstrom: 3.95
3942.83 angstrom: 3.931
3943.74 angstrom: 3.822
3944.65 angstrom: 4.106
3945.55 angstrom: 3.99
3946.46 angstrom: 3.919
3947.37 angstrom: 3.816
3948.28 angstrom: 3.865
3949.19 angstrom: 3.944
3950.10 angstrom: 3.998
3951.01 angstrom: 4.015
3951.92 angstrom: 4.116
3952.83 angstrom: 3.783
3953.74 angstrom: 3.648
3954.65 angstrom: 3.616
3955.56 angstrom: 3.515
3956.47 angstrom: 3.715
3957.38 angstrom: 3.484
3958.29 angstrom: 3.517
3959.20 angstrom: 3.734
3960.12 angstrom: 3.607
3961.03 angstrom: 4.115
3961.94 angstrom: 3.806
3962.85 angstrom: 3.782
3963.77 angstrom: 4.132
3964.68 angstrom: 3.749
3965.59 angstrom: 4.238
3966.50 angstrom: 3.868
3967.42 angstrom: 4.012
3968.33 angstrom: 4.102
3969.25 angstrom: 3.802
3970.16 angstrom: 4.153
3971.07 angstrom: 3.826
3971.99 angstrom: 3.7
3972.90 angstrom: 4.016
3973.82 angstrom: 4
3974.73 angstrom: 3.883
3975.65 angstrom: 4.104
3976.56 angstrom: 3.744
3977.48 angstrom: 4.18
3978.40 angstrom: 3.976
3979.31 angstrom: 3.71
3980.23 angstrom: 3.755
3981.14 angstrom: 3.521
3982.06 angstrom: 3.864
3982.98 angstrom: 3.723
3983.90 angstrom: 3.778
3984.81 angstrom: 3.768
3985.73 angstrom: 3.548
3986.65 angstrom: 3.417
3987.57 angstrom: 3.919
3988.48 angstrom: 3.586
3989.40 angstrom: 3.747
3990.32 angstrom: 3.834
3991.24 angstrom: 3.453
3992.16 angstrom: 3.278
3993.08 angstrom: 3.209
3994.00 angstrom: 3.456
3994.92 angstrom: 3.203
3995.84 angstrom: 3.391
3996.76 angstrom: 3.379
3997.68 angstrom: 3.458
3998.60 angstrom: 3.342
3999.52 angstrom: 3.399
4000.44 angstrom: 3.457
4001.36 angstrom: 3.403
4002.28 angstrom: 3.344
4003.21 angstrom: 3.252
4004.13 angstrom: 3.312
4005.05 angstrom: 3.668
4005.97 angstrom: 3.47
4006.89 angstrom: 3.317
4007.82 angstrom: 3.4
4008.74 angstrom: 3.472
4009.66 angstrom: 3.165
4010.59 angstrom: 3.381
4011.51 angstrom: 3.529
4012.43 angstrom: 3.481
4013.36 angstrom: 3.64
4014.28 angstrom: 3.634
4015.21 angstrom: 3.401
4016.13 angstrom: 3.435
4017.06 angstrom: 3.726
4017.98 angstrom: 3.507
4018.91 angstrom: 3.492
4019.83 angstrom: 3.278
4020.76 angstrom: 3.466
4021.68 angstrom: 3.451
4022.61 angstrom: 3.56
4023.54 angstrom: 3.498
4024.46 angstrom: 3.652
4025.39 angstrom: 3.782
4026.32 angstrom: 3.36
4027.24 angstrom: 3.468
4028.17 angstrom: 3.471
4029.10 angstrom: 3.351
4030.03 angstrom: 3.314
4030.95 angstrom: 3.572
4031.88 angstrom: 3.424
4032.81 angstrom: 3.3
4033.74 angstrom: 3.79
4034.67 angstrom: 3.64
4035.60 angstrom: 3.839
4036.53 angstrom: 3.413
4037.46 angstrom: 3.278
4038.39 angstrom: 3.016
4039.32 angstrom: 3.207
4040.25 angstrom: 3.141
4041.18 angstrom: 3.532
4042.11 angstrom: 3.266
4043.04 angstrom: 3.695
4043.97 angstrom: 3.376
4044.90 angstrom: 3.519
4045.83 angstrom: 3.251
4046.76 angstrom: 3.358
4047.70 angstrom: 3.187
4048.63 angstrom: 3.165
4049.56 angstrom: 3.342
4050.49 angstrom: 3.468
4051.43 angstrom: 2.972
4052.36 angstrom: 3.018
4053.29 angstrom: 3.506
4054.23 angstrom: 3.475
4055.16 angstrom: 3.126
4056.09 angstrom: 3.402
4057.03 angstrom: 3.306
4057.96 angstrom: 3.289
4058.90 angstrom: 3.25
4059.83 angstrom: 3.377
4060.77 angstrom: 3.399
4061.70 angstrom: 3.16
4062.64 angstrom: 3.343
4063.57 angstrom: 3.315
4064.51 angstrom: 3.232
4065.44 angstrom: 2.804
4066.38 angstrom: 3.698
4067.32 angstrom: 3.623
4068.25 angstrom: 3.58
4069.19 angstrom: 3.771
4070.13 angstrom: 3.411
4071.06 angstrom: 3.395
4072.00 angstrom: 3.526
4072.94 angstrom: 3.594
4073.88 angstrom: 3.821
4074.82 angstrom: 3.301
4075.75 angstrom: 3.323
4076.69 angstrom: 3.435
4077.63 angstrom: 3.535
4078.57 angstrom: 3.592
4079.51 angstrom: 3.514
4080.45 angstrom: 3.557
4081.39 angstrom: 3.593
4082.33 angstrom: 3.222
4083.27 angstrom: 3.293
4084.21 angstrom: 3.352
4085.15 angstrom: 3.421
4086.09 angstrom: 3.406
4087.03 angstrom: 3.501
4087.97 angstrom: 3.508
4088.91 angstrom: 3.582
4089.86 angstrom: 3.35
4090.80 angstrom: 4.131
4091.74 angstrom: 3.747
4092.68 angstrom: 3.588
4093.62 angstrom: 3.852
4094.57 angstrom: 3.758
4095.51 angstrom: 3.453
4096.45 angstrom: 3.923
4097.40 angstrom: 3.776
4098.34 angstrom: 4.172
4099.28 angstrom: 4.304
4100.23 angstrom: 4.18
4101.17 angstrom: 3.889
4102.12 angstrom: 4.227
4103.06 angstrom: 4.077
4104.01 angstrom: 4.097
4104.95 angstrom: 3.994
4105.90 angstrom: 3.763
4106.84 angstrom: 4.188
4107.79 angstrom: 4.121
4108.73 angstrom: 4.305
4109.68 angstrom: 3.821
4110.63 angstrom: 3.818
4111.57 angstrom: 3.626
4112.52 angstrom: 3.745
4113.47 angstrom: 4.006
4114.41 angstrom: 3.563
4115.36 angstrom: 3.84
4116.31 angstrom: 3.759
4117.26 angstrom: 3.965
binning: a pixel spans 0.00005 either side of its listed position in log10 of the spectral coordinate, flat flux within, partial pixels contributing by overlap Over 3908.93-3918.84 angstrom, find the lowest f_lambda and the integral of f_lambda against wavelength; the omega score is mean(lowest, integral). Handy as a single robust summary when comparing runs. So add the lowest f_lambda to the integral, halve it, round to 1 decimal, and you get 21.3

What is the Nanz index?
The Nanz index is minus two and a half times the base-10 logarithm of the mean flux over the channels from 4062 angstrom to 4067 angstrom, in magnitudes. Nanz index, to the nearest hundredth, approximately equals -1.29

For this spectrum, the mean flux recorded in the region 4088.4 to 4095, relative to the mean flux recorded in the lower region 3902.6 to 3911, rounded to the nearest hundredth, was 0.93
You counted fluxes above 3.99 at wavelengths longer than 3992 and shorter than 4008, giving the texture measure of 0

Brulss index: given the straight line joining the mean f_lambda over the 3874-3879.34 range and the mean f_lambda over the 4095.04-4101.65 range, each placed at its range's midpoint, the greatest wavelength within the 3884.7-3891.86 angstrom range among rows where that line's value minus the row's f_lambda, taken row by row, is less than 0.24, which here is 3890.52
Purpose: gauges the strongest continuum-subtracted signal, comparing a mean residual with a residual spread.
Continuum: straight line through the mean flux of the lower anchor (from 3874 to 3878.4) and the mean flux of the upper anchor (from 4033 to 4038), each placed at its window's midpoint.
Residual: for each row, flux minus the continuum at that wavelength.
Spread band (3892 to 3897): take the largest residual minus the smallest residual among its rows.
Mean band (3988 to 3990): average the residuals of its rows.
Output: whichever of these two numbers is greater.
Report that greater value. 0.64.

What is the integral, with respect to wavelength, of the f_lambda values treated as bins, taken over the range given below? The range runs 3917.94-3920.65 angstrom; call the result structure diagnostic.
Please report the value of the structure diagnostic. 10.1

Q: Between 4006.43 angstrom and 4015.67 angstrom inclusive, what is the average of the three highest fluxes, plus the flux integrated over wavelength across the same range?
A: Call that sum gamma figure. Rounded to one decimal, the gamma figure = 35.4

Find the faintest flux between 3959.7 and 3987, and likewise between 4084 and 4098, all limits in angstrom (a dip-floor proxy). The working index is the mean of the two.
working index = 3.4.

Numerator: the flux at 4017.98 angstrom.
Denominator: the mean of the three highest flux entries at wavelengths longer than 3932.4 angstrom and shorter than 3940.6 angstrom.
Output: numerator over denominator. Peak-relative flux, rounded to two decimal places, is 0.84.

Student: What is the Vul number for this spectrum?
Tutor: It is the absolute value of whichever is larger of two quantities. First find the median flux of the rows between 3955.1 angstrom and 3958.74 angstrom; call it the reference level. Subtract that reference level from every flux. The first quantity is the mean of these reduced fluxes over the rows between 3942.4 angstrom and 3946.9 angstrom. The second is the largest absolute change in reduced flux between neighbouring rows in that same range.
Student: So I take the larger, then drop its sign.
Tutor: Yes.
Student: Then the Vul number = 0.44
